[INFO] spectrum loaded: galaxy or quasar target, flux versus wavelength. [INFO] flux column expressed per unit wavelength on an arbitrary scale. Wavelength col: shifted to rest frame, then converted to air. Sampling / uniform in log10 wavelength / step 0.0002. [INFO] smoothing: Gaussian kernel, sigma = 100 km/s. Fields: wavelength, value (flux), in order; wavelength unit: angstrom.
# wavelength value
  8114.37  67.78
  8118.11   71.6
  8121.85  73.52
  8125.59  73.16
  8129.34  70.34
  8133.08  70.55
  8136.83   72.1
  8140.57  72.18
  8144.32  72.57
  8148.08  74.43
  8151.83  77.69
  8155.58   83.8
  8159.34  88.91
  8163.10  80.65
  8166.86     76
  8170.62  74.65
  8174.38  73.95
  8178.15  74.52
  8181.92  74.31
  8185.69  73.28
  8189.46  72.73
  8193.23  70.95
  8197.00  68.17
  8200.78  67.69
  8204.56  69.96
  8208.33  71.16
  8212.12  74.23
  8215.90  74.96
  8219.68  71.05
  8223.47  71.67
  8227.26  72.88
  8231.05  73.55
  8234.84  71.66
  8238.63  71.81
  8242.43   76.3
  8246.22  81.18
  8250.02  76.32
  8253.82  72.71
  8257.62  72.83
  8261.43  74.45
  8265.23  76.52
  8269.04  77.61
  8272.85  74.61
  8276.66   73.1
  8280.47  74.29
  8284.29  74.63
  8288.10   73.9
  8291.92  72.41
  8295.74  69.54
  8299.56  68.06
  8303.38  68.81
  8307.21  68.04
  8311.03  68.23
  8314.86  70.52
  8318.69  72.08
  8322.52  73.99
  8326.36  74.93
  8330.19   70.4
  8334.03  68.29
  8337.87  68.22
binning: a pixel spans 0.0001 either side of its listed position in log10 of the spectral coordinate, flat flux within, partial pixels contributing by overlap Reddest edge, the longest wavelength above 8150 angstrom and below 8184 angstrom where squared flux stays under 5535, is 8181.92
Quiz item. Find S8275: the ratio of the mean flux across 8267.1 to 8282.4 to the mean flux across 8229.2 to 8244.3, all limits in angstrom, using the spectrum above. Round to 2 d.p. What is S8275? 1.02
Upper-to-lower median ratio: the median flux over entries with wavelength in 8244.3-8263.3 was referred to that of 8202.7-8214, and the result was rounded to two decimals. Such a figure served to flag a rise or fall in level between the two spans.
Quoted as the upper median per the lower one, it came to 1.05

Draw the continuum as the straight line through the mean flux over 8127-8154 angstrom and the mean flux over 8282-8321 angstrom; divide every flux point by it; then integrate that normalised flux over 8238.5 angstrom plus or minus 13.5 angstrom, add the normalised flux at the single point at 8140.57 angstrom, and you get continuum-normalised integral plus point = 29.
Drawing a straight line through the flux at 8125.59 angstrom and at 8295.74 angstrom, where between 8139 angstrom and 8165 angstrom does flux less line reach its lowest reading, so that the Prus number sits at 8140.57 angstrom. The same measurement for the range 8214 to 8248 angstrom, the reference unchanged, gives 8219.68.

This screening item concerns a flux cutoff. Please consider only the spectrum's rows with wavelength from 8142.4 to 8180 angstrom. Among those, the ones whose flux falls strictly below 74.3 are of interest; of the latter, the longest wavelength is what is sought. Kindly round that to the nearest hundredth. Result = 8174.38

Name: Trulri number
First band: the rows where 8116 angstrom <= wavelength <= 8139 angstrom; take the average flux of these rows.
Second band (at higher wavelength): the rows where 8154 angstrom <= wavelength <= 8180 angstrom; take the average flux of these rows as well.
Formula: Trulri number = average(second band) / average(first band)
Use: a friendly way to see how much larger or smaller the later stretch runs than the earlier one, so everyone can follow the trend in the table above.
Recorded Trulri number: 1.10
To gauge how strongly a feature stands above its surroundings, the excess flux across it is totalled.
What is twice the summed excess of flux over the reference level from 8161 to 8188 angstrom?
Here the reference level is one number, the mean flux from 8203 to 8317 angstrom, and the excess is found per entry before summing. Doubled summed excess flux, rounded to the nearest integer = 34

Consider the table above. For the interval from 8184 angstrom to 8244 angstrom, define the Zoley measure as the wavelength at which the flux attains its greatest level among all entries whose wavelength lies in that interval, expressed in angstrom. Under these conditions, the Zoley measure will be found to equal 8242.43 angstrom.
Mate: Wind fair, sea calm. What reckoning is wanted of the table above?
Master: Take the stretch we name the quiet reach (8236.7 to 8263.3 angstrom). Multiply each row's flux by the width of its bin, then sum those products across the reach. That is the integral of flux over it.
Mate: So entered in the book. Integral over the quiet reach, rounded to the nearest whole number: 1997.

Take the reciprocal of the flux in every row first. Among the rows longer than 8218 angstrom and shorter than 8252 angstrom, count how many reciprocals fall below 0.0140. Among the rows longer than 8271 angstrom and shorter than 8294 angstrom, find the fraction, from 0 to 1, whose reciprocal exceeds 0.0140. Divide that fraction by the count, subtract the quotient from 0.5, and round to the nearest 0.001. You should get 0.500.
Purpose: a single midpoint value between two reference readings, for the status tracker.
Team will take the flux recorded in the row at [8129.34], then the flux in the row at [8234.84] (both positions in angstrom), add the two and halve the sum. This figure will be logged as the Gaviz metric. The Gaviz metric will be 71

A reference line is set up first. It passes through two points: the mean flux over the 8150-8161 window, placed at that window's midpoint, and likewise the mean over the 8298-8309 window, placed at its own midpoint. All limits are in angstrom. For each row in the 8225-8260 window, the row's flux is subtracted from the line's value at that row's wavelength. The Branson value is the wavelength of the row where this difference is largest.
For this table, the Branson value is 8234.84 angstrom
